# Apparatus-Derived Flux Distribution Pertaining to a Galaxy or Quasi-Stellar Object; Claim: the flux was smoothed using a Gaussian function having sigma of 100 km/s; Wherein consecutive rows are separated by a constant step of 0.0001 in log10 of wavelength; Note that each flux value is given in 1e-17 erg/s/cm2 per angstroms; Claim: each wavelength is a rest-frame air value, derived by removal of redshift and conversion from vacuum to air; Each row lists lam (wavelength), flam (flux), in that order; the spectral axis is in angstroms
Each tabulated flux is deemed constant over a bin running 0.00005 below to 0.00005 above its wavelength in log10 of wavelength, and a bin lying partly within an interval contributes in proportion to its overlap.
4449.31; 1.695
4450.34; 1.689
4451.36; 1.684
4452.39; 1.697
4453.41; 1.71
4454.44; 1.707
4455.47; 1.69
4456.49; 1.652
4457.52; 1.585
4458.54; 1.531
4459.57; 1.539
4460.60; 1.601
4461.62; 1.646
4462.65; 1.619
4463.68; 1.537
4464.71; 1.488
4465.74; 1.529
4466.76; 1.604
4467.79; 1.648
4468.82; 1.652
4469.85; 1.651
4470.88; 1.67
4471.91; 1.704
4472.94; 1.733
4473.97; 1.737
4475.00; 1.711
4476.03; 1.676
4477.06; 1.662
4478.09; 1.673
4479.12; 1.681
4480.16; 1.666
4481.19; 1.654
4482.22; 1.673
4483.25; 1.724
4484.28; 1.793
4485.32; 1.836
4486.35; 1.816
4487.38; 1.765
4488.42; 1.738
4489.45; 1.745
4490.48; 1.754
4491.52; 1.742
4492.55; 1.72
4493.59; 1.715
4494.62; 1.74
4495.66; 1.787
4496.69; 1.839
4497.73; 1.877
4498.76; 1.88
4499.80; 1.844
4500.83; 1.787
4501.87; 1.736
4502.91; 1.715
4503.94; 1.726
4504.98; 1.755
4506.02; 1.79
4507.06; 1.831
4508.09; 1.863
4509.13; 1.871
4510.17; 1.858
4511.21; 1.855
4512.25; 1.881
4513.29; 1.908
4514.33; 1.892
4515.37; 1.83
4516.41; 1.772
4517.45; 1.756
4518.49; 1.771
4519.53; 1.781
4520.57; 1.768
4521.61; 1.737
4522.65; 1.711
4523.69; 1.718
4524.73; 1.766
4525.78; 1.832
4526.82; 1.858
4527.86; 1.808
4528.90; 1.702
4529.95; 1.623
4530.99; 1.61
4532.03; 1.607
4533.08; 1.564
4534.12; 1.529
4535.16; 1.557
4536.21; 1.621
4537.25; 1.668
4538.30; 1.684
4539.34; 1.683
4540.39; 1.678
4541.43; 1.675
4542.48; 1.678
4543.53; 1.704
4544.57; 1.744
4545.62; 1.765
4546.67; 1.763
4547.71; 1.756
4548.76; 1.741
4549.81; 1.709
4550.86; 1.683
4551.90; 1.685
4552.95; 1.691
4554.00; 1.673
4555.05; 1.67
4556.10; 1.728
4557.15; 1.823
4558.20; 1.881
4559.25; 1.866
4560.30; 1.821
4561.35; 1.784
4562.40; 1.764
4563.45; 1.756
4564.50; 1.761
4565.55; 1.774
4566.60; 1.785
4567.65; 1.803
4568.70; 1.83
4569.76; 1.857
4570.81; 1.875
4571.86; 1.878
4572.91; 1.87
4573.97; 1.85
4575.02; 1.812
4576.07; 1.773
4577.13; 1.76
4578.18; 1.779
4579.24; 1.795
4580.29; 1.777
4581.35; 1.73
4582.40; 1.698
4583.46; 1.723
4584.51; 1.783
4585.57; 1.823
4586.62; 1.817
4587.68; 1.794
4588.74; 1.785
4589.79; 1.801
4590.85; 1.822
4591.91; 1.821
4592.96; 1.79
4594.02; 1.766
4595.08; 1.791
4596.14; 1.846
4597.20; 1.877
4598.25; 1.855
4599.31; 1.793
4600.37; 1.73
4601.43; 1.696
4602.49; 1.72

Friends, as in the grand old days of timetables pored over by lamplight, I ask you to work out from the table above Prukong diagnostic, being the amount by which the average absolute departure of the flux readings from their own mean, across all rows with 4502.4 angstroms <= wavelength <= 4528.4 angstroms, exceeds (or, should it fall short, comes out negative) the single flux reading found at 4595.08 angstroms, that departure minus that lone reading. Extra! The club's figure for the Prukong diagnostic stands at -1.74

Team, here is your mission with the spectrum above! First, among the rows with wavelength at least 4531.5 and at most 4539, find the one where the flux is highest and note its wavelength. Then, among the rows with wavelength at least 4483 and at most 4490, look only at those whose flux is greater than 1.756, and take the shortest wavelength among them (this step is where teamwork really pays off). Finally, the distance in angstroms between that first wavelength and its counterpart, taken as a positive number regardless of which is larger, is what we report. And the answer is 54.0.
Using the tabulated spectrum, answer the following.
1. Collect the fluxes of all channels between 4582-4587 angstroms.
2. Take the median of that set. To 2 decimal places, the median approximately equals 1.78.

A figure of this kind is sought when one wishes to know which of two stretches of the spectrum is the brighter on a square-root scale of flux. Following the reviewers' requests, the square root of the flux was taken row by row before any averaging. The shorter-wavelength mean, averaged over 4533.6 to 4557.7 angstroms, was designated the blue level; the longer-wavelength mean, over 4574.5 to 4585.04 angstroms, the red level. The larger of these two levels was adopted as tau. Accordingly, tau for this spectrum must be 1.33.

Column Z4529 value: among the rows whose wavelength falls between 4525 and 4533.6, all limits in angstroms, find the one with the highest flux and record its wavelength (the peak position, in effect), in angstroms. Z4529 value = 4526.82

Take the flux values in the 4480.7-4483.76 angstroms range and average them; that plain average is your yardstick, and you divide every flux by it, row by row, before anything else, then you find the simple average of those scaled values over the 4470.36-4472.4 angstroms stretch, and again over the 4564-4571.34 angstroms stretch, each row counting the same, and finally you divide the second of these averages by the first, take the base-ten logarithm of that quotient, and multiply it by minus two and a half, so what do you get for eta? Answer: -0.08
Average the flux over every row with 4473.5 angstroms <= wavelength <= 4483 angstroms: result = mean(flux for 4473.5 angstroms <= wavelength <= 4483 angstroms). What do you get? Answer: 1.68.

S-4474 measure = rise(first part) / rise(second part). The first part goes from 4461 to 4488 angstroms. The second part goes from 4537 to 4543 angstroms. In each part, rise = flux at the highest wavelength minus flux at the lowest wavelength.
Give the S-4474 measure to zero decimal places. 12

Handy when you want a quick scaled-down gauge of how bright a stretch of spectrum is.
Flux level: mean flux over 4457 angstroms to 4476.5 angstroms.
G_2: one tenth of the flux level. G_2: 0.162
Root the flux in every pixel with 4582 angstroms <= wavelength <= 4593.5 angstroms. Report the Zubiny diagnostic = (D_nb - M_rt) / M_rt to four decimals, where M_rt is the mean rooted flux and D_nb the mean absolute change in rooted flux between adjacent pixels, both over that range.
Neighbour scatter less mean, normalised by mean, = -0.9935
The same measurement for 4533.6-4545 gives -0.9929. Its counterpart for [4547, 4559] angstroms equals -0.9910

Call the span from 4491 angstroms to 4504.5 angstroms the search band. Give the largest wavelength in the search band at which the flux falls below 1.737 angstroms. 4503.94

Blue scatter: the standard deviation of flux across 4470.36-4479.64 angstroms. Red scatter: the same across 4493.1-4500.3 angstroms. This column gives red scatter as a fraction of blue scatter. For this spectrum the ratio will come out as 2.3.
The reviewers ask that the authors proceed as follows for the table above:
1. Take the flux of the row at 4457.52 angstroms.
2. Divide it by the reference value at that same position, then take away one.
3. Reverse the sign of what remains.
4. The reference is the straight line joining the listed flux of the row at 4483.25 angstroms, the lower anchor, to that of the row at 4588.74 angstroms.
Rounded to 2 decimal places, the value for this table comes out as 0.07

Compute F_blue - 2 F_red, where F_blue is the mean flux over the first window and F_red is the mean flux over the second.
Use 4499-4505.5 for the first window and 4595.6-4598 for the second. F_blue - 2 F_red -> -1.96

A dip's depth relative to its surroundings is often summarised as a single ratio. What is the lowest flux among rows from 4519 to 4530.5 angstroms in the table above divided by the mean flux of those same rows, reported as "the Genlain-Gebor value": 0.925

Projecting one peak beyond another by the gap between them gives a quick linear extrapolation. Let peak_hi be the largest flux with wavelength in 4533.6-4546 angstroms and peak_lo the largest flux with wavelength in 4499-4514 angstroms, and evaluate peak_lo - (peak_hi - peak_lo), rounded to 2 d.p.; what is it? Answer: 2.05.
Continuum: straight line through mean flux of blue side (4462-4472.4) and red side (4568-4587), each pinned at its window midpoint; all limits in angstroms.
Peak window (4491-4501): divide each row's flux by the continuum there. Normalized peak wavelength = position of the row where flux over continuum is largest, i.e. 4498.76 angstroms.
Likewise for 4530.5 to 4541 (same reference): 4538.30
